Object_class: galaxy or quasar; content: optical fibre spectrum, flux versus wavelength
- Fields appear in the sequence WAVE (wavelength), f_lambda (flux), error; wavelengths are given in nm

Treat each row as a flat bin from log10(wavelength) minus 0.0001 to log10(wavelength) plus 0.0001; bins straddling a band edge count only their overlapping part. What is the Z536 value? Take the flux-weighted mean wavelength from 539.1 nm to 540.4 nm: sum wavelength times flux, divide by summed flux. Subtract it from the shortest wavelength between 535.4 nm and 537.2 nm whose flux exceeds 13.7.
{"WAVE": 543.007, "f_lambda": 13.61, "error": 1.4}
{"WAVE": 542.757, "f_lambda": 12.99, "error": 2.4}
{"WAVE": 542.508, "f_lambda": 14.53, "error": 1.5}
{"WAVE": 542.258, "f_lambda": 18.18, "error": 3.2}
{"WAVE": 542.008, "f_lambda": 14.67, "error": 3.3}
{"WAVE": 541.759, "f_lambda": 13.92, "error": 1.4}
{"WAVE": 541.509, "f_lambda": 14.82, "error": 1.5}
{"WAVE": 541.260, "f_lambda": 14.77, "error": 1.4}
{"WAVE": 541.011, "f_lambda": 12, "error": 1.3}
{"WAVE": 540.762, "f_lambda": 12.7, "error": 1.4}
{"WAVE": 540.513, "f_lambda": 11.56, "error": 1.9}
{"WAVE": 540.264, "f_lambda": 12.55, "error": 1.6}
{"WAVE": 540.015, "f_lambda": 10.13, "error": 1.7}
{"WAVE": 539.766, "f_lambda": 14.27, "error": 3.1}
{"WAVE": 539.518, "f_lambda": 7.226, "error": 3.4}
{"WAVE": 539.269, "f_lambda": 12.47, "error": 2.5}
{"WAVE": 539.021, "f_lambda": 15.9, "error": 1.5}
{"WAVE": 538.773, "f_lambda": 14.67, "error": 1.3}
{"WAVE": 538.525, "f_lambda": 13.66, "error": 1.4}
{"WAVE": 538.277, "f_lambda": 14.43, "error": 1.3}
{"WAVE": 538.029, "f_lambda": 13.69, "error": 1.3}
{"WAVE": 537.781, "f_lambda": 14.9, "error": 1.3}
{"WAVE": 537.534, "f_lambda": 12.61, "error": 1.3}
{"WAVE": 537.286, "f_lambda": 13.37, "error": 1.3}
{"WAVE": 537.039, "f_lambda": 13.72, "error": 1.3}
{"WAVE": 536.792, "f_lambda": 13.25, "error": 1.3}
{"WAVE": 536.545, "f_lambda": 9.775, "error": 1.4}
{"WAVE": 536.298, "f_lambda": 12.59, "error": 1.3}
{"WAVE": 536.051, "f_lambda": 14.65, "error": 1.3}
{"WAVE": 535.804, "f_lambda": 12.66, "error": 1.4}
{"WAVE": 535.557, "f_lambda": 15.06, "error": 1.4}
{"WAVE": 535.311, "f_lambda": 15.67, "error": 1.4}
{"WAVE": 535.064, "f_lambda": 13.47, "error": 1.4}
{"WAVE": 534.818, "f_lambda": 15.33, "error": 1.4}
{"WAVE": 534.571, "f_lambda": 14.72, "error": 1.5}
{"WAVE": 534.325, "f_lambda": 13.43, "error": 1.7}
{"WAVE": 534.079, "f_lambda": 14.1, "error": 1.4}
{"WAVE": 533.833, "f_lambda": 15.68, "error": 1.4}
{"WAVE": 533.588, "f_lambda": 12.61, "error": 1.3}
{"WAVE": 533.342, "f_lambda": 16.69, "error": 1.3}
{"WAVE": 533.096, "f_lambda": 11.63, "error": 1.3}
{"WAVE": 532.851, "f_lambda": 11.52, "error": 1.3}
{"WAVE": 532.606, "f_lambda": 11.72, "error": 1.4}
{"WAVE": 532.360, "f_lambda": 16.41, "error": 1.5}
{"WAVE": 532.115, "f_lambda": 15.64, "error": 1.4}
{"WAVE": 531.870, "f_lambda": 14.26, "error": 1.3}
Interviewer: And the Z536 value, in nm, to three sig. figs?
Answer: -4.22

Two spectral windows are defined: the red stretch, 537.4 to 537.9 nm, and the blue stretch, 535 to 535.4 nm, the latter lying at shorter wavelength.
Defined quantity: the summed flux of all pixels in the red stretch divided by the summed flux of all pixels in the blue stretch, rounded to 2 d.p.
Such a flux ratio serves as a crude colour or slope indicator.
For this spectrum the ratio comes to 0.94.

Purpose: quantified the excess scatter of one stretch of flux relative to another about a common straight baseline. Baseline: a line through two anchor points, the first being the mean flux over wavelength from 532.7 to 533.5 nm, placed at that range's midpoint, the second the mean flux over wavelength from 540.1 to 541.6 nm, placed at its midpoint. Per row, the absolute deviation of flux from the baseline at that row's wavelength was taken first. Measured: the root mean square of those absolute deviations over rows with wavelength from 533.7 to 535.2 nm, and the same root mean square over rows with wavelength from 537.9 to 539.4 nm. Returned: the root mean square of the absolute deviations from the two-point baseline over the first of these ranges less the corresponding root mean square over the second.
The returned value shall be 0.0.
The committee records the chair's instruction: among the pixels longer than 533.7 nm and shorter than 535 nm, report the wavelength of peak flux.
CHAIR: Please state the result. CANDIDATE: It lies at 533.833 nm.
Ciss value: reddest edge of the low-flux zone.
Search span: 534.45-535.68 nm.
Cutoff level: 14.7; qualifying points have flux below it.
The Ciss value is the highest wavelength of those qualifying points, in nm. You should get 535.064 nm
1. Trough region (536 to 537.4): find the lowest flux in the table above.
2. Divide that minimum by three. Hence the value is 3.3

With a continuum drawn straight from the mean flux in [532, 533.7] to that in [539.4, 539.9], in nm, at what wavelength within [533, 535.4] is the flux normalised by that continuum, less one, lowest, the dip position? 533.096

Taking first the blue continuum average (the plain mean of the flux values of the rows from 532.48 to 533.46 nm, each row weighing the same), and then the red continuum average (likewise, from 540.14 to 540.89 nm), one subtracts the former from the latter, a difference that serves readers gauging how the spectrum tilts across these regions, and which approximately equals -0.6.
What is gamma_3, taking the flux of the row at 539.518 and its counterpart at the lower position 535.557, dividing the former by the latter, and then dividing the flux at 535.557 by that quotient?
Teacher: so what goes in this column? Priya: 31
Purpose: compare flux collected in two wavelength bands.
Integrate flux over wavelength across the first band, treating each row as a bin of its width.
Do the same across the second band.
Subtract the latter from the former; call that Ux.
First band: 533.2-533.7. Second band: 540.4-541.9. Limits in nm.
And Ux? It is -13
